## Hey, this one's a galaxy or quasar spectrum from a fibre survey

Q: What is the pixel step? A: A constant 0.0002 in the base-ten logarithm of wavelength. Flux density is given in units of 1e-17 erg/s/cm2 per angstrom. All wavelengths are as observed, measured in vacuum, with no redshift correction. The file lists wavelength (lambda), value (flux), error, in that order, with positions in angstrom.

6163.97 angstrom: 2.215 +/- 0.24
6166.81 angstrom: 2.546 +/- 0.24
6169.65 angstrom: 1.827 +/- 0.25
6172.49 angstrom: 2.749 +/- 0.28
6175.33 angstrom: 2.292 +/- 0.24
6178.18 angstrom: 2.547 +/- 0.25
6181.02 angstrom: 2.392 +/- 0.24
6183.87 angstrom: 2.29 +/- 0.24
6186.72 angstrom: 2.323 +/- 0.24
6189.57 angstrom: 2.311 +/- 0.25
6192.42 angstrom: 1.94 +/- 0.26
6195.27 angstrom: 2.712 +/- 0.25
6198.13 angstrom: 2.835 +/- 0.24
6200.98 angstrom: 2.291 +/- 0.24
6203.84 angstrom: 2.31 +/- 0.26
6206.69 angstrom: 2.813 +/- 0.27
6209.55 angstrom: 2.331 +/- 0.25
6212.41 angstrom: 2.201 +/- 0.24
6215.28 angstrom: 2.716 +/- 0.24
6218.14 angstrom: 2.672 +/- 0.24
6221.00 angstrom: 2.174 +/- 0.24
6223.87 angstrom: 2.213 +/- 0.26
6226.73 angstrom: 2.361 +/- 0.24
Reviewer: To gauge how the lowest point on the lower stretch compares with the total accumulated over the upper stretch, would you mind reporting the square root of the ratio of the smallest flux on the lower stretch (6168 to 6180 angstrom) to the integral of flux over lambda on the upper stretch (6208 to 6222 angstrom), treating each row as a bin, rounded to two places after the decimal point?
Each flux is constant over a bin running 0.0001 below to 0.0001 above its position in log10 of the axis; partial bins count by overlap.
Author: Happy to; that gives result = 0.23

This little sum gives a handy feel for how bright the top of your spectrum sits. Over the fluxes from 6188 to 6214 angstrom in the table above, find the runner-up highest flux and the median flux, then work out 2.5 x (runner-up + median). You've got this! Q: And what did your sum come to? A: 12.8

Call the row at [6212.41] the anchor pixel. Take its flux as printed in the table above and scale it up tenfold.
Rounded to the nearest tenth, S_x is 22.0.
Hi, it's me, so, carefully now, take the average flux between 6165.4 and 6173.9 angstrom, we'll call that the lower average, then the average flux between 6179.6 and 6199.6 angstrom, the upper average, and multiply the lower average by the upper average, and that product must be 5.70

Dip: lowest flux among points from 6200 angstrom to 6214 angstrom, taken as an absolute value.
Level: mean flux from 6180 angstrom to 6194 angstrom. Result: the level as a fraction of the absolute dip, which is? 1.02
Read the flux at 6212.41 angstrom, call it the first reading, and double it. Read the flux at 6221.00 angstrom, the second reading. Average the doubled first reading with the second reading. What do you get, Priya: 3.29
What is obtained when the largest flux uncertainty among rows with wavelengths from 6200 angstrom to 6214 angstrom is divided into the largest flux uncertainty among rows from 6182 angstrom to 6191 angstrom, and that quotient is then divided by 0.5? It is 1.85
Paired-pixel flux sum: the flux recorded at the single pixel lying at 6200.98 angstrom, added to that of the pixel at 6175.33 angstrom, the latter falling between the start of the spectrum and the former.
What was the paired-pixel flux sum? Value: 4.58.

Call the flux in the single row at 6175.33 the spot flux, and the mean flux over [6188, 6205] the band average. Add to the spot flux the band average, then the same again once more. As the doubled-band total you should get 7.09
